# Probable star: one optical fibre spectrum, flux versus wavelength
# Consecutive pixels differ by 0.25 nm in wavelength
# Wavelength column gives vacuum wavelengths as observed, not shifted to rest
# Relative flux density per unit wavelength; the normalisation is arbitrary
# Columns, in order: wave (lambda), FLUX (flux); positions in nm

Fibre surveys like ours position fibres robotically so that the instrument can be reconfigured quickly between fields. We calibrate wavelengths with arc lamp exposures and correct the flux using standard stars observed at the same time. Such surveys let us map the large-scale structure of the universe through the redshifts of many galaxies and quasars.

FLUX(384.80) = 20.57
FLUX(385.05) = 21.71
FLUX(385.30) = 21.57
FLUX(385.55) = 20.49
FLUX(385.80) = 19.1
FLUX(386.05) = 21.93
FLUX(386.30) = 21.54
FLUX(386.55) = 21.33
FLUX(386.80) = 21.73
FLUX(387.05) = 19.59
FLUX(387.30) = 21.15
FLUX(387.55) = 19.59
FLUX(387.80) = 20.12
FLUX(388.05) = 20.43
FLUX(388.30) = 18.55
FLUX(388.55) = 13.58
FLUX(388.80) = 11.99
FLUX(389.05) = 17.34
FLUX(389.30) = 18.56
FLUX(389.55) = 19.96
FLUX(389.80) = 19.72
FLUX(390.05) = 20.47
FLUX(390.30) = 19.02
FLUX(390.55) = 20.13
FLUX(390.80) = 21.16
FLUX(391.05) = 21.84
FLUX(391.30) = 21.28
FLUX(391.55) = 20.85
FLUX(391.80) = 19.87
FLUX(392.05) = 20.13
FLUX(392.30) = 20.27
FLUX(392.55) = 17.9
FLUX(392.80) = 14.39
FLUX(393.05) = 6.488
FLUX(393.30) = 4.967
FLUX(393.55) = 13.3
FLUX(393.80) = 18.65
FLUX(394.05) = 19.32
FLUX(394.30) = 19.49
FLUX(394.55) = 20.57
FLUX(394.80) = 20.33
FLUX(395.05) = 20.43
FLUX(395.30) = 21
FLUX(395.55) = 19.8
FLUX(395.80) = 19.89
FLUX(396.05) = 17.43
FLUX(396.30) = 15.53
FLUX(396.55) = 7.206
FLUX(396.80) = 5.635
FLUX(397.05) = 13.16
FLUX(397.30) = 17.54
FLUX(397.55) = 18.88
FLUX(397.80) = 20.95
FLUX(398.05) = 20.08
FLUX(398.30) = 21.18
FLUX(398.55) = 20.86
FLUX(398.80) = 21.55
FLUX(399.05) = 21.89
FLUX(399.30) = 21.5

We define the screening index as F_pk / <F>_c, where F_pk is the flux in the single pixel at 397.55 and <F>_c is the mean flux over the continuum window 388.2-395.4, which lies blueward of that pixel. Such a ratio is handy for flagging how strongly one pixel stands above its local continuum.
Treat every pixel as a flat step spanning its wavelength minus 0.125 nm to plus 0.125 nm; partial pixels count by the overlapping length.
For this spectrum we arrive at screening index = 1.05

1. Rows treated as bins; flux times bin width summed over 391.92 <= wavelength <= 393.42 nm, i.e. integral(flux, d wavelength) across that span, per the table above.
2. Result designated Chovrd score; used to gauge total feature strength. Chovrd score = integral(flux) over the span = 21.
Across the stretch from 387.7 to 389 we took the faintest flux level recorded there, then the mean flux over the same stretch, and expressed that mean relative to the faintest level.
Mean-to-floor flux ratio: 1.41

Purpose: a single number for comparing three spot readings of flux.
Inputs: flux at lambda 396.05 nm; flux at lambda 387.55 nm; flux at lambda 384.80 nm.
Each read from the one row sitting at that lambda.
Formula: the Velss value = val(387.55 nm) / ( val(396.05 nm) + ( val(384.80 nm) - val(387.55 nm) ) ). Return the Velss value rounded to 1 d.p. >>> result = 1.1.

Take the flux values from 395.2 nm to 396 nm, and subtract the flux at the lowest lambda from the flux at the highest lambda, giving -1.1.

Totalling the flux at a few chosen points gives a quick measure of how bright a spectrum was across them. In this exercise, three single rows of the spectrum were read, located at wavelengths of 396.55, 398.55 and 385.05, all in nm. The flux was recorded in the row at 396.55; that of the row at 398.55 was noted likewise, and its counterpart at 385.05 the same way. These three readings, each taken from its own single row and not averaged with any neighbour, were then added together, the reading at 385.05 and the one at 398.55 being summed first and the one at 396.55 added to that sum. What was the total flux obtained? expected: 50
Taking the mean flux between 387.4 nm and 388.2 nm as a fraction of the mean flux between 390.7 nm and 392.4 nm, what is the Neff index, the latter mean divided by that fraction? 22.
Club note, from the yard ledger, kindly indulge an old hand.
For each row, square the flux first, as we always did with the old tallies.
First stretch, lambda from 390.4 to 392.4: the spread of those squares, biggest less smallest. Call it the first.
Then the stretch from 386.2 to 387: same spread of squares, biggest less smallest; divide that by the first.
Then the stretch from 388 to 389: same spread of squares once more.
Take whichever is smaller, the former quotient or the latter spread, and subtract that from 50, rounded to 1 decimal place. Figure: 49.8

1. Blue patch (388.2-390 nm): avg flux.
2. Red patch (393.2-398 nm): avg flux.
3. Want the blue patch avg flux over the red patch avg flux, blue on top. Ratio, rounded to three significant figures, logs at 1.03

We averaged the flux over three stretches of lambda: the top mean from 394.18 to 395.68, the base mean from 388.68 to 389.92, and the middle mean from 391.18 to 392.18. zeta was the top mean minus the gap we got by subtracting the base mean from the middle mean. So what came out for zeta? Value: 17.3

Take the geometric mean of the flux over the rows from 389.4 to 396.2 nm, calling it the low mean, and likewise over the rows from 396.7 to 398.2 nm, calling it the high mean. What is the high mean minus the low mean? -2.9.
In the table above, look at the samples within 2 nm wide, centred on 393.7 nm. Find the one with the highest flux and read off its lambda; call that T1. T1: 394.55 nm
